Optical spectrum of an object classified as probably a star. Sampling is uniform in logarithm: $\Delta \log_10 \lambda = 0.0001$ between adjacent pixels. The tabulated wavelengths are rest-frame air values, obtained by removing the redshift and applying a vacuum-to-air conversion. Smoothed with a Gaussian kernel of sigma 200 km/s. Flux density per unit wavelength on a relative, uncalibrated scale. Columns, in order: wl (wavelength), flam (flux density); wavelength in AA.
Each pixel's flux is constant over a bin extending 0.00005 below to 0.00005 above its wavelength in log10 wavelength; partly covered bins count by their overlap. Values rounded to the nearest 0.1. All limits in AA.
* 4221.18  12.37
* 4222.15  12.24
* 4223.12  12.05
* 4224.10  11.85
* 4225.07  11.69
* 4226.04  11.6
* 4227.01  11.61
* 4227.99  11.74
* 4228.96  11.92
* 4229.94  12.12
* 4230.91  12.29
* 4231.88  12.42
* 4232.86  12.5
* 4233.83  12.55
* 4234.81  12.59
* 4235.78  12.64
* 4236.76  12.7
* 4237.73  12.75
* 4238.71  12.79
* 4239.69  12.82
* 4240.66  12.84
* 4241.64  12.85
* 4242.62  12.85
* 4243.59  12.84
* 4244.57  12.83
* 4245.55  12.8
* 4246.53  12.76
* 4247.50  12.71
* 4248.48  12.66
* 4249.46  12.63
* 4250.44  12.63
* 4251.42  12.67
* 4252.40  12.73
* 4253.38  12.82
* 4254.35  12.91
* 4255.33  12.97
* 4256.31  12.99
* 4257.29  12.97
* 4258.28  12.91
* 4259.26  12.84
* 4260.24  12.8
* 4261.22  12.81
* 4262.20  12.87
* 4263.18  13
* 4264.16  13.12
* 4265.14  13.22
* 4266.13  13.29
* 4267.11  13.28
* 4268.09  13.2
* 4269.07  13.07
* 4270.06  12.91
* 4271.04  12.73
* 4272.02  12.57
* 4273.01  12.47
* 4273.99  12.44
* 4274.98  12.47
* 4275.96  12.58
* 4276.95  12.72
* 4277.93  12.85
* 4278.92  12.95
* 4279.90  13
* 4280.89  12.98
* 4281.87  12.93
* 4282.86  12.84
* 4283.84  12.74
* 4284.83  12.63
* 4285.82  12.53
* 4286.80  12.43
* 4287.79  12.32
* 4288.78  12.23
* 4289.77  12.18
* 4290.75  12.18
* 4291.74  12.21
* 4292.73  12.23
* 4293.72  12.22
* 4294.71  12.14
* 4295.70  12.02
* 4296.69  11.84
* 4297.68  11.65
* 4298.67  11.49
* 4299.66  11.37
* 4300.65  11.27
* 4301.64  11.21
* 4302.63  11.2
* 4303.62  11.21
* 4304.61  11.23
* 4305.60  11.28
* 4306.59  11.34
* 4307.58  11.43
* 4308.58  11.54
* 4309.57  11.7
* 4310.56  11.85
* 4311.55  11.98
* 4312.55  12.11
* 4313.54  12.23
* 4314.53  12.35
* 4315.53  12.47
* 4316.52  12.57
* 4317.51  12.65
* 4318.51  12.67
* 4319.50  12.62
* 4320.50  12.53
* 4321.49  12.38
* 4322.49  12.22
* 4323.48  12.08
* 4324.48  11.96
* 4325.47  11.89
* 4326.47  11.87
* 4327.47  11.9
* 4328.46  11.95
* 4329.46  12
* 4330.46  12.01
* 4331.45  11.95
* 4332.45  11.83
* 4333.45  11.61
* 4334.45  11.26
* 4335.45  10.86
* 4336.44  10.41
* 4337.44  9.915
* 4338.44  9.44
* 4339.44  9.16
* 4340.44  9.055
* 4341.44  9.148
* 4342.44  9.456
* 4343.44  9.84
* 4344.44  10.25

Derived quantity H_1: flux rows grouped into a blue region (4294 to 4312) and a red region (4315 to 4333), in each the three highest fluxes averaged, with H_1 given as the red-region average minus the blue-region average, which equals 0.6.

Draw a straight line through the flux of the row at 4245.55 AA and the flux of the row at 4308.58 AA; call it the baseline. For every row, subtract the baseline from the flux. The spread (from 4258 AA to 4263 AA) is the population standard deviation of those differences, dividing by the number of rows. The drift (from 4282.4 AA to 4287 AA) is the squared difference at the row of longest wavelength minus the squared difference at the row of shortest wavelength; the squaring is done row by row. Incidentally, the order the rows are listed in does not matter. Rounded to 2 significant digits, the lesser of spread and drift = -0.41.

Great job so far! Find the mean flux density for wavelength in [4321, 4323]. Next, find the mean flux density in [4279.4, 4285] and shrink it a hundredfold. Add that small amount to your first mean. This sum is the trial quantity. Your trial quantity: 12.4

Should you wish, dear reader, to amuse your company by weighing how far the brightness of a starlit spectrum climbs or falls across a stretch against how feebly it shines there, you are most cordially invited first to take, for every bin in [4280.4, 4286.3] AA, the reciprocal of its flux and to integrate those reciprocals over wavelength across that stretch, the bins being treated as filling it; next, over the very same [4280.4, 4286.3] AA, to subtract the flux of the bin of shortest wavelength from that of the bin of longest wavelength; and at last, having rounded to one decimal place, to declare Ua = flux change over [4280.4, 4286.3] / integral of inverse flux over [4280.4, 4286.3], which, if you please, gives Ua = -1.0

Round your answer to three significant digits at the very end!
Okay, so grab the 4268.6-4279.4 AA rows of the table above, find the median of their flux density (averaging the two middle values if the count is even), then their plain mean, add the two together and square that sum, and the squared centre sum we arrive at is 646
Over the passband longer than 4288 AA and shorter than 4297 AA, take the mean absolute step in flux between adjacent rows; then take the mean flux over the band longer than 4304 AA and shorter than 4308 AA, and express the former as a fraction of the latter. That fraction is 0.005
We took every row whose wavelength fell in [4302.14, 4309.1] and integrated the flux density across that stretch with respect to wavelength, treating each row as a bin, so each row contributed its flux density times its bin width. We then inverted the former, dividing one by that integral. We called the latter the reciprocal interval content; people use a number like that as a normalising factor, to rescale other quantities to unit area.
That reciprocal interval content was 0.0127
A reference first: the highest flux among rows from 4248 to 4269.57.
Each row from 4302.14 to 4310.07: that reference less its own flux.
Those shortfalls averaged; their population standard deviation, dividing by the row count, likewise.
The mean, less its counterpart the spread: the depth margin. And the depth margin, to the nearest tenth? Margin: 1.8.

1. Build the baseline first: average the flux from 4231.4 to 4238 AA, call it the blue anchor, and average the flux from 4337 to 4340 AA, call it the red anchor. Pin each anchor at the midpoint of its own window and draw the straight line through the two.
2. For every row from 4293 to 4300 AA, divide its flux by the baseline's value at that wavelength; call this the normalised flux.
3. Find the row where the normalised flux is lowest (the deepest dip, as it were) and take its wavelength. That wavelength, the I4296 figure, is 4299.66 AA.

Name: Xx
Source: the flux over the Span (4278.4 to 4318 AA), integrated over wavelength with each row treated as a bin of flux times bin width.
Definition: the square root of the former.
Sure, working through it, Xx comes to 22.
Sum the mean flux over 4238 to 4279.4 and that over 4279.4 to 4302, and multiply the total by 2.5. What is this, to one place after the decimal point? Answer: 62.6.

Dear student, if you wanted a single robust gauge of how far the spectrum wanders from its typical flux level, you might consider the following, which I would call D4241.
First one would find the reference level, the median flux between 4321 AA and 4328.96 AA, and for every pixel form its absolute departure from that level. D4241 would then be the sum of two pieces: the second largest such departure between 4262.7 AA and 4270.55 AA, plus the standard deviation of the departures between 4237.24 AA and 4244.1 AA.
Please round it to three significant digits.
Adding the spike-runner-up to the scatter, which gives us 1.36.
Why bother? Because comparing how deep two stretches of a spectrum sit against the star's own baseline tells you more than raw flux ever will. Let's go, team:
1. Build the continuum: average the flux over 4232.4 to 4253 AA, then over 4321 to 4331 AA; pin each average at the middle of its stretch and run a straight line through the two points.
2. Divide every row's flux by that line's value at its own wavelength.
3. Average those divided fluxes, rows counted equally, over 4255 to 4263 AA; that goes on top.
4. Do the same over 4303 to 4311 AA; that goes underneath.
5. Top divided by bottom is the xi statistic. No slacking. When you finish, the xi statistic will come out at 1.09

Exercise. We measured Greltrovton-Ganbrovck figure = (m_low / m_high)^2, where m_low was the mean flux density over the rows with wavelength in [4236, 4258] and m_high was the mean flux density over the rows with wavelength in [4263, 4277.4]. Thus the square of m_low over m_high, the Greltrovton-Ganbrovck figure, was 0.99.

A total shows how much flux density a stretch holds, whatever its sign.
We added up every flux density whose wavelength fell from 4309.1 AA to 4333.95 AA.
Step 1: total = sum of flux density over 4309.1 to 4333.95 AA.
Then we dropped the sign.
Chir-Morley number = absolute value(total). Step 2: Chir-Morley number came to 303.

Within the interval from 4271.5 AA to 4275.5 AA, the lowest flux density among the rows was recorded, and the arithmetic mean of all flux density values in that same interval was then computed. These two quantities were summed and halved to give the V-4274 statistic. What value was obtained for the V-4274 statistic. 12.5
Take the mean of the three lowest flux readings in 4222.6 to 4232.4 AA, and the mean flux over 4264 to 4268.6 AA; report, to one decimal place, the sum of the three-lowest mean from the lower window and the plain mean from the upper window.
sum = 24.9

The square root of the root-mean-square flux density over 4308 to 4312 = 3.43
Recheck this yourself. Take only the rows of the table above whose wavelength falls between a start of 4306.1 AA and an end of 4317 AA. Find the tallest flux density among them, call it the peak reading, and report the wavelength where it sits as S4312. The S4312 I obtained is 4316.52 AA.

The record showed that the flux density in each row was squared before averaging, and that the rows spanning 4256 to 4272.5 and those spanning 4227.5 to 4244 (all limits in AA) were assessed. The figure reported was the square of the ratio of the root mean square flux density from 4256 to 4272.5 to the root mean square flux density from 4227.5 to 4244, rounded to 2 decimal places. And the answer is 1.07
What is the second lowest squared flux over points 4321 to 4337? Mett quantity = 118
